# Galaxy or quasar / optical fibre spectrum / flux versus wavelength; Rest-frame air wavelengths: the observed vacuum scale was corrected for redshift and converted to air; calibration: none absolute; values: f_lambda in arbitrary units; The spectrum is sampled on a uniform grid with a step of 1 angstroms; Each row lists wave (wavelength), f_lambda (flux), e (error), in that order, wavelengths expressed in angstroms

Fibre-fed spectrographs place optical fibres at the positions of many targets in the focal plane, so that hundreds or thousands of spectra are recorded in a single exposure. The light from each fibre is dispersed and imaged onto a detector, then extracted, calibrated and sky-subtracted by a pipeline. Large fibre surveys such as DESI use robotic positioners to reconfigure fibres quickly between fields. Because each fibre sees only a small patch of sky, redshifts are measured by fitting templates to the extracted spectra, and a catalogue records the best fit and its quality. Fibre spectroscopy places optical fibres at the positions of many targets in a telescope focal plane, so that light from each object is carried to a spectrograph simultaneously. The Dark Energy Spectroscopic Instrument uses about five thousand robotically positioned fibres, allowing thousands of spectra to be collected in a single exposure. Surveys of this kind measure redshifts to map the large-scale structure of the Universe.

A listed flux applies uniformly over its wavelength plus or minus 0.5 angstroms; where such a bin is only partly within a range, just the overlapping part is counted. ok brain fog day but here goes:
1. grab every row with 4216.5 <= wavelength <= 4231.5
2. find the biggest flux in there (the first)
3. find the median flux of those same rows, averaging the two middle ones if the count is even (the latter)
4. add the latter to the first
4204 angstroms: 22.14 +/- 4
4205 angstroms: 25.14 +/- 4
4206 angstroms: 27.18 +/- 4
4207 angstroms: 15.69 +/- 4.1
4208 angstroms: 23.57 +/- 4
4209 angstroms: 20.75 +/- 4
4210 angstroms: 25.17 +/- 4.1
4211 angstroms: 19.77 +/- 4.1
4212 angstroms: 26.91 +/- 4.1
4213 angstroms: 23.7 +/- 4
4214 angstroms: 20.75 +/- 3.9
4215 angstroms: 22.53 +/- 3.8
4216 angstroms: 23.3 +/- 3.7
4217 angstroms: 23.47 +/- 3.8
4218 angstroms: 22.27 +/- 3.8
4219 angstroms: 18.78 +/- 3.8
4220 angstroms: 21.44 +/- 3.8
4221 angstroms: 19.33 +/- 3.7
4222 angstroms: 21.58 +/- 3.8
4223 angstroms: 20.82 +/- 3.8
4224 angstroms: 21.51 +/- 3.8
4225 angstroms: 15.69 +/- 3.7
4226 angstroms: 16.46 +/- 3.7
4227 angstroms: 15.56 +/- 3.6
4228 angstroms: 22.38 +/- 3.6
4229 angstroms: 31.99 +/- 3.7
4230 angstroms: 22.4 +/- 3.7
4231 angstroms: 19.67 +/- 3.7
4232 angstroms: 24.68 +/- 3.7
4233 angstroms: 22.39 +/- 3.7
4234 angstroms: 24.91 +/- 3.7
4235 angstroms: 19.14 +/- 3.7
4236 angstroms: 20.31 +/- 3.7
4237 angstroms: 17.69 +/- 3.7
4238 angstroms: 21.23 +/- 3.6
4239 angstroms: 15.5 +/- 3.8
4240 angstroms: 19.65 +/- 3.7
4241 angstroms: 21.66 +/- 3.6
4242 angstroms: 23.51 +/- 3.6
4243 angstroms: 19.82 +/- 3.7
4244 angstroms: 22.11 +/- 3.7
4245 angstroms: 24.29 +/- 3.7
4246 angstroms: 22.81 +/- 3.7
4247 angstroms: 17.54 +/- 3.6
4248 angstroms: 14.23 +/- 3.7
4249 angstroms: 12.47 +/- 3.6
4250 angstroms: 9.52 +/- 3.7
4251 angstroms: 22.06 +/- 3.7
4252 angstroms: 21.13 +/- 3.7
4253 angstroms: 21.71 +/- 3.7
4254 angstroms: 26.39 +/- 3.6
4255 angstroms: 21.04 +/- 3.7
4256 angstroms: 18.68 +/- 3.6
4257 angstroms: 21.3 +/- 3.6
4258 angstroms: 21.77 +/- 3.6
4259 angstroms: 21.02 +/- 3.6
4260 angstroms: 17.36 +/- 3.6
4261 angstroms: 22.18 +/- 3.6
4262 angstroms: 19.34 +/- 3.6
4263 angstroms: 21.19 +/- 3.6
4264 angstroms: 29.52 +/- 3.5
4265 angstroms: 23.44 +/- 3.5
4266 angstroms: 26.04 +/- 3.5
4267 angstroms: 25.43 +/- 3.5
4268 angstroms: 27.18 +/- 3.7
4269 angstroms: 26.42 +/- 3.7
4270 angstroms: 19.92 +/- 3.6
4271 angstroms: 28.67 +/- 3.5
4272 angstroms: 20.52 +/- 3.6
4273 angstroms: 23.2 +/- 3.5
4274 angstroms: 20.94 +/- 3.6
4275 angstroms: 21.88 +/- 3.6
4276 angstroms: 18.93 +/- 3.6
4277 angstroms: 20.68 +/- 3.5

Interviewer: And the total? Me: 53.4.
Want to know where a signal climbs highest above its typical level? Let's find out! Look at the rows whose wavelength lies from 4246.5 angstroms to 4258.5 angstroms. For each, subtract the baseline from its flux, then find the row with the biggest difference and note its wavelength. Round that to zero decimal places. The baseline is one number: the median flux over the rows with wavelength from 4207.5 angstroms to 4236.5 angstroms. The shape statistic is 4254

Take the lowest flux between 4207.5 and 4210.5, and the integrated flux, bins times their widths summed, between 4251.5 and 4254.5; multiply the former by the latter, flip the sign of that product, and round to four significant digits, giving -1437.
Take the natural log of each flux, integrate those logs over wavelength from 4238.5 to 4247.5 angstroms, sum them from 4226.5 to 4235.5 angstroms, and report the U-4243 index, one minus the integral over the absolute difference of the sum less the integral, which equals -40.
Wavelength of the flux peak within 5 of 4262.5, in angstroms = 4264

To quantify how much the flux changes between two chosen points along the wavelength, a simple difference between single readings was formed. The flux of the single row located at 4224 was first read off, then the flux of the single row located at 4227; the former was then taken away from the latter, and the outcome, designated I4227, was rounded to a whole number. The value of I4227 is -6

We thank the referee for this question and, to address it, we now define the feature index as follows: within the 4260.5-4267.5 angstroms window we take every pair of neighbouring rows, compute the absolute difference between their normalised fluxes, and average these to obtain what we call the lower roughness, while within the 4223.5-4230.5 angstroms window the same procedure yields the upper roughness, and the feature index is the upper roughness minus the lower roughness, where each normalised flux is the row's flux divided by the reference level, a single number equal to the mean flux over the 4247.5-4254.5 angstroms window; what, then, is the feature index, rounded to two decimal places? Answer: 0.10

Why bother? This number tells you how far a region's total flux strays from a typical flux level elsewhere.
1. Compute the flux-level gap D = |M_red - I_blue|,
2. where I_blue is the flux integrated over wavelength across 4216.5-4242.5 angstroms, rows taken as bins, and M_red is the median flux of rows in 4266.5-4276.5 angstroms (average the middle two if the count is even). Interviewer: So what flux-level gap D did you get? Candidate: 521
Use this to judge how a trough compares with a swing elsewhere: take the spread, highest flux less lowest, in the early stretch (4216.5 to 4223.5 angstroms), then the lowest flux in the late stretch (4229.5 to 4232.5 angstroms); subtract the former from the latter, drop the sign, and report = 15.0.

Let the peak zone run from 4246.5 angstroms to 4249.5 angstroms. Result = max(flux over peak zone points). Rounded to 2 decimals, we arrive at 17.54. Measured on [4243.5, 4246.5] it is 24.29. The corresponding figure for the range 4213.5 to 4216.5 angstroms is 23.30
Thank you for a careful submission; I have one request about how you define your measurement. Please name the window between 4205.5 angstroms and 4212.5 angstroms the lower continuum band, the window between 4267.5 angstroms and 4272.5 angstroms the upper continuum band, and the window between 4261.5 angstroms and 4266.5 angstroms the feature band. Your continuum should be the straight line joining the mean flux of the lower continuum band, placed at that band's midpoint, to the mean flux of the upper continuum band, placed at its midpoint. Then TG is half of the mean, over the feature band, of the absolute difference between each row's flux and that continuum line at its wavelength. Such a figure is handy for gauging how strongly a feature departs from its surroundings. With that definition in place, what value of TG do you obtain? 1.6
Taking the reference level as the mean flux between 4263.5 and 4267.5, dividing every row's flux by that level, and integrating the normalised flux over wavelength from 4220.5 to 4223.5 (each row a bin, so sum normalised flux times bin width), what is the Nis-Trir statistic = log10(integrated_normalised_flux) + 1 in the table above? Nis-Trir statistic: 1.37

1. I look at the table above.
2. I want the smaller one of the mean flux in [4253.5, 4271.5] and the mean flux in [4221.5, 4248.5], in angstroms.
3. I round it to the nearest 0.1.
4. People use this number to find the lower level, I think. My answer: 20.7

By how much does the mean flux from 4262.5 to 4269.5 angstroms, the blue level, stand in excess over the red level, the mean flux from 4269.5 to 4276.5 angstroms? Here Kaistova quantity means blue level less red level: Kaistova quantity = 4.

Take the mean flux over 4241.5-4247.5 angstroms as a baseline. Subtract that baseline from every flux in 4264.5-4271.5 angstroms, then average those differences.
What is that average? 3.62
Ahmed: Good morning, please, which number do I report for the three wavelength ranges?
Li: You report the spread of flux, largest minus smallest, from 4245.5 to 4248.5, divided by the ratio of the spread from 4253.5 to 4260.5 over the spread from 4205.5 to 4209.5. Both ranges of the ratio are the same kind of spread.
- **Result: 11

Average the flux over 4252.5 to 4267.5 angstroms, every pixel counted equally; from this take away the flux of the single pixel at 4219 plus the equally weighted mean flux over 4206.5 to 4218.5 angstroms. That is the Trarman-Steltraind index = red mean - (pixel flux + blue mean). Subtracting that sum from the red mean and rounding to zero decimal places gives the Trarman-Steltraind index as -19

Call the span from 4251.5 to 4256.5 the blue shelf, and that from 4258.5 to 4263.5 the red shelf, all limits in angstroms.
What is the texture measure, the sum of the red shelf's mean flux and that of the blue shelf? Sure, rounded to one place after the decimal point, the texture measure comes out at 42.0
